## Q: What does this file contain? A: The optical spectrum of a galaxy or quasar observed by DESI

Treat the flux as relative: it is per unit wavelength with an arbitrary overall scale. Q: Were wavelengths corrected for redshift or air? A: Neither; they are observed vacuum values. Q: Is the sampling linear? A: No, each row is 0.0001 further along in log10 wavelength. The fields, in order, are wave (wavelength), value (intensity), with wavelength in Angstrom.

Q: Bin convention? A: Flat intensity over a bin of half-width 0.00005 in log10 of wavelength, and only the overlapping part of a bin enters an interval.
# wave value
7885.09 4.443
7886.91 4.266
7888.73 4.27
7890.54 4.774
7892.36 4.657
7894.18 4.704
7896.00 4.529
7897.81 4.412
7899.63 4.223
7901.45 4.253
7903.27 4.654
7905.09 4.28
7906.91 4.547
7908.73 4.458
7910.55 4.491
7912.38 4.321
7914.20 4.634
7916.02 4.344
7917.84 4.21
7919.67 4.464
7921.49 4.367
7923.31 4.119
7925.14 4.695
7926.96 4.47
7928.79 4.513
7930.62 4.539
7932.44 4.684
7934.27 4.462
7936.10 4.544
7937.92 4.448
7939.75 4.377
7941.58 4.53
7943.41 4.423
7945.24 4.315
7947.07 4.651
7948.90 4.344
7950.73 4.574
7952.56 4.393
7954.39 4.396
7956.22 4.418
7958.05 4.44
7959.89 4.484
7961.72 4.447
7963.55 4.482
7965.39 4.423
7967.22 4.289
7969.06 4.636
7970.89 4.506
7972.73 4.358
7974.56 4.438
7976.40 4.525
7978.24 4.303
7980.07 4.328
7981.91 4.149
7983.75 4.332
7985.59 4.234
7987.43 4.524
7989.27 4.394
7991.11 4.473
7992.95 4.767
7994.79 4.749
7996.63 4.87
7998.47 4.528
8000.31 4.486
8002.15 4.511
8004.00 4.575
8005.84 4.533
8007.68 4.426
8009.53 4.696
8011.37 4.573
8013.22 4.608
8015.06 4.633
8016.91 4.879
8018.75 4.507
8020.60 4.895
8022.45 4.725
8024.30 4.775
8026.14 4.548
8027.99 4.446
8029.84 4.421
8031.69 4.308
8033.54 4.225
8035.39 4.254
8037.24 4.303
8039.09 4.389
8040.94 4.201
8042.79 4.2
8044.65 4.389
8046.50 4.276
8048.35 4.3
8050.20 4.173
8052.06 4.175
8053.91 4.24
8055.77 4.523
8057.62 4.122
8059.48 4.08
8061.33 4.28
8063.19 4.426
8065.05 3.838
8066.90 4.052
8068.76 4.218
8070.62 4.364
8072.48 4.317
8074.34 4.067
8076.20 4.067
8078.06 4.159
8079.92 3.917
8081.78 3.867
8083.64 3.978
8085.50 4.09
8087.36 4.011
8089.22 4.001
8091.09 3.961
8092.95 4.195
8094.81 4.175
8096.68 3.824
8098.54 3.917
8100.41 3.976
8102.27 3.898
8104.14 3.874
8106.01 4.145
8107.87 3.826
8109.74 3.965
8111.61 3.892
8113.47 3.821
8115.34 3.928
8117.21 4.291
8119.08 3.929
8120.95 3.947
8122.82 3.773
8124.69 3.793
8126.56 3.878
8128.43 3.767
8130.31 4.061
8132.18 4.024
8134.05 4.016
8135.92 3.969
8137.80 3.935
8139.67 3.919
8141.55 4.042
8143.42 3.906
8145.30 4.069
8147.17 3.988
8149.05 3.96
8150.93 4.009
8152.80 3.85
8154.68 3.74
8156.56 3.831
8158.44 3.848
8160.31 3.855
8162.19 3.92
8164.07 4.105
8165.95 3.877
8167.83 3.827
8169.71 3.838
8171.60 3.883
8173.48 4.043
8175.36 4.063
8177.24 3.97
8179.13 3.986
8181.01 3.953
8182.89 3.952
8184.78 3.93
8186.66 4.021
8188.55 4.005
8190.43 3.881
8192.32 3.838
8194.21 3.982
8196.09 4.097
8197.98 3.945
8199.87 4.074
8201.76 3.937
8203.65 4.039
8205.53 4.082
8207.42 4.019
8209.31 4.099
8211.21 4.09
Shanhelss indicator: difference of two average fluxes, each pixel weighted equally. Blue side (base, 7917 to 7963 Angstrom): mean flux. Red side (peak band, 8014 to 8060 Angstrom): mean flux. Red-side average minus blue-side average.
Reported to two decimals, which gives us -0.05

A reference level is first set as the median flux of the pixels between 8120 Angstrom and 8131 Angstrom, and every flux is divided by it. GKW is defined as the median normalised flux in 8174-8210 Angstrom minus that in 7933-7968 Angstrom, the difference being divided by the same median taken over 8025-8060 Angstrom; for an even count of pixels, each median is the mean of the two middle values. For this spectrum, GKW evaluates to -0.11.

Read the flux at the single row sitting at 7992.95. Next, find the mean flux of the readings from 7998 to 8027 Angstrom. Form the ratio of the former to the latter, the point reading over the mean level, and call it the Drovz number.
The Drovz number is 1.03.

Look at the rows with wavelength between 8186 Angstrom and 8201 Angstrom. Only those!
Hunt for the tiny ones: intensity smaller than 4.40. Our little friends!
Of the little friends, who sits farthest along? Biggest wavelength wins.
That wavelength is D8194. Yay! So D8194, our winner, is 8199.87 Angstrom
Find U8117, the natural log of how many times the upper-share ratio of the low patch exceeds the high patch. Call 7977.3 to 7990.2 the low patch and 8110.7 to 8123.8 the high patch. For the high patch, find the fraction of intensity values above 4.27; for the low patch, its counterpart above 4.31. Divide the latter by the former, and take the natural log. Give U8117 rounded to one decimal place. 1.4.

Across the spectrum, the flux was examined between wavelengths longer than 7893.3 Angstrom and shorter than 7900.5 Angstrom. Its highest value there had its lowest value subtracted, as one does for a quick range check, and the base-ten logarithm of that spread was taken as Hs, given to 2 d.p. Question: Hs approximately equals -0.32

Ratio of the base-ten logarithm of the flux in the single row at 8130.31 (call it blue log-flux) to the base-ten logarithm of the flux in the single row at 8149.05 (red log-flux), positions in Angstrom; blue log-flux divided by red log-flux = 1.02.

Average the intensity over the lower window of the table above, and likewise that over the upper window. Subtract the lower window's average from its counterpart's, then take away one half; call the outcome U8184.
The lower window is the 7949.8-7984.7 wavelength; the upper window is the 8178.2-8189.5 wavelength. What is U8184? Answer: -0.94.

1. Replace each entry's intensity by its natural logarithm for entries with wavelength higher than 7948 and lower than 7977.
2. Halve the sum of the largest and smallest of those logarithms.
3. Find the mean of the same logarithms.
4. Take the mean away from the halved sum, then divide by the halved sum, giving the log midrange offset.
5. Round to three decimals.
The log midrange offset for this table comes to 0.002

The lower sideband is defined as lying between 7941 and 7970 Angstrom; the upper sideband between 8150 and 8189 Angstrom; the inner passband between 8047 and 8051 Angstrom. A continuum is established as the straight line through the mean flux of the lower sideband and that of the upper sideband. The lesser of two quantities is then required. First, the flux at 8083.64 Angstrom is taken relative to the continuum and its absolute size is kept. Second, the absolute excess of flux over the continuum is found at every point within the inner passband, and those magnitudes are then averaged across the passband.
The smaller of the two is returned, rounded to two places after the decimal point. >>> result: 0.06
